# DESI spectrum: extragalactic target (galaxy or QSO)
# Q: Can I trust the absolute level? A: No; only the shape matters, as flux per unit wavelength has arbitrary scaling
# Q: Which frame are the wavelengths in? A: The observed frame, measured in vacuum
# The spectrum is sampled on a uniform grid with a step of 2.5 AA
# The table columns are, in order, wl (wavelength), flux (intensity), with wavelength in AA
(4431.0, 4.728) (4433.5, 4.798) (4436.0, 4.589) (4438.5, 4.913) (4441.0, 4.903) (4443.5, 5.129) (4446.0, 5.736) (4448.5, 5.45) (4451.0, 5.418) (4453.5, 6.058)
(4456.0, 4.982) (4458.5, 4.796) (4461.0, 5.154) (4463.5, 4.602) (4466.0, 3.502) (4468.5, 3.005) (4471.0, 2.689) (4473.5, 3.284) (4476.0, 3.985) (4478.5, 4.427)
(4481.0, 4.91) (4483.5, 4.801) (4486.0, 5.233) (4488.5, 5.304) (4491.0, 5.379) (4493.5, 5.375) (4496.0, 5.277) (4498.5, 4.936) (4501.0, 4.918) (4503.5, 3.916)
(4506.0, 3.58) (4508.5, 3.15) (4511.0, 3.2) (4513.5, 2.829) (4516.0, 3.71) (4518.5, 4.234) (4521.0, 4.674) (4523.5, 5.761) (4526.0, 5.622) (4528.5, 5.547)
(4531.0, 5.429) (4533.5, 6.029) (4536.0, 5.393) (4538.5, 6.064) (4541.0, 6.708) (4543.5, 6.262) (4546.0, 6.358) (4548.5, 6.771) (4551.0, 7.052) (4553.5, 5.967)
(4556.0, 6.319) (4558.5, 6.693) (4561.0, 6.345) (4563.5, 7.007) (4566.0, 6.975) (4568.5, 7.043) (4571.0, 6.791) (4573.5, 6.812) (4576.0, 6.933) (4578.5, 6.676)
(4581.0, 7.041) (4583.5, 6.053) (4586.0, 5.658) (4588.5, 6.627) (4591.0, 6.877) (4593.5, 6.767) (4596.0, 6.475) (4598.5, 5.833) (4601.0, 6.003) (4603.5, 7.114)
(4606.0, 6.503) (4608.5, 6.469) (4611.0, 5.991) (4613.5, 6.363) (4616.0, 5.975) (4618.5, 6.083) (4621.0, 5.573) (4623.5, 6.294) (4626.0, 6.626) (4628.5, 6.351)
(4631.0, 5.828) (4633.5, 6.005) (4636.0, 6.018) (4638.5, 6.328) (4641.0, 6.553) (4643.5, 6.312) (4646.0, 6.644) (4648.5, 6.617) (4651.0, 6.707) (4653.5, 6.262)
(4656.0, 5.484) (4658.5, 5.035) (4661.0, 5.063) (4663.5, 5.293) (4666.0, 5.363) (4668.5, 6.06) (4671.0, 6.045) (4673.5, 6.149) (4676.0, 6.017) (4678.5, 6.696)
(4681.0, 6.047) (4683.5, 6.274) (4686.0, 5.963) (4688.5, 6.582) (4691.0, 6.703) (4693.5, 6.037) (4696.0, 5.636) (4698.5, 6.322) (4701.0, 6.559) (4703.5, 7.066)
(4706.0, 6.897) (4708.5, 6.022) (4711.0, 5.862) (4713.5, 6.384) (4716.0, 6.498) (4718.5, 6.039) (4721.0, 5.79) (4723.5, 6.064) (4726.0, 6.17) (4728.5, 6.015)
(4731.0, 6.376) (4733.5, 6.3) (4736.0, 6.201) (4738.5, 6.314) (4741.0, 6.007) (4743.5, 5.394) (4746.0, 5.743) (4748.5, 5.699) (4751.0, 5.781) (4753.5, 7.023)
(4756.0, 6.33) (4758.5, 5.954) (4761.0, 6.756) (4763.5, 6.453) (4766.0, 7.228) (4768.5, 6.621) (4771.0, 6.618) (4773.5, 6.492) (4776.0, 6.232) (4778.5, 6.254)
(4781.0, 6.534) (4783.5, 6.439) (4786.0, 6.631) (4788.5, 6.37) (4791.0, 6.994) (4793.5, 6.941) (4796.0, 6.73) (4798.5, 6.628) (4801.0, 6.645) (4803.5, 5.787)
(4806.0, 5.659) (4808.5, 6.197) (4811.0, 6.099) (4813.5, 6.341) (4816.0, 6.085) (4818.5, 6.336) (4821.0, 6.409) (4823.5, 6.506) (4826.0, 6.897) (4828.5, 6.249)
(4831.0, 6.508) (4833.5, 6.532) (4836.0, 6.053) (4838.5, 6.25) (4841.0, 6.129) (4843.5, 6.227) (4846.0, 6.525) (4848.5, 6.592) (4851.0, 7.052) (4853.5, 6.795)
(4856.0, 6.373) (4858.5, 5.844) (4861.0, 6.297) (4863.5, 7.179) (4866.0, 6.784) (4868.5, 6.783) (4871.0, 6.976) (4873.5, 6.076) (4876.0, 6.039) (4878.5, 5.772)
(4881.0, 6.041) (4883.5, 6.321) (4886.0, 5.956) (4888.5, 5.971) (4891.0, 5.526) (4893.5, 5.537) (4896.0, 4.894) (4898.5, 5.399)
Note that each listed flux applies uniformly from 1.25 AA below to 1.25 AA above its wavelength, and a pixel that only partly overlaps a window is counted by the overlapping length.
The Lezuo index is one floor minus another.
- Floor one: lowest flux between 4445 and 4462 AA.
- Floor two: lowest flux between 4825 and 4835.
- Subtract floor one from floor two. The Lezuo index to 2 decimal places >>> 1.45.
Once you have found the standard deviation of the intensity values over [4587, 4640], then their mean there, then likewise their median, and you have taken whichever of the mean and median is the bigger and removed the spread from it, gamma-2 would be 5.9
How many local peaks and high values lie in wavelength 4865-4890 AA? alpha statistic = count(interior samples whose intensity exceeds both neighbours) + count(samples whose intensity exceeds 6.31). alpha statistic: 6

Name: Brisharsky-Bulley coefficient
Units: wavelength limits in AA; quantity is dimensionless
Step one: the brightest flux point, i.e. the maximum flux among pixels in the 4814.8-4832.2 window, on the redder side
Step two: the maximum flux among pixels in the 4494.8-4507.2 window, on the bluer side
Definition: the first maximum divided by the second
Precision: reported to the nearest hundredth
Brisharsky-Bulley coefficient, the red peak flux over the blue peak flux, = 1.31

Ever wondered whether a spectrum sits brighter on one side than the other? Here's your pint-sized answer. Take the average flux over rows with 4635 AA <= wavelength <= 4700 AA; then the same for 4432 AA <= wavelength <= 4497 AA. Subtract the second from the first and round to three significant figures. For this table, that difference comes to 1.33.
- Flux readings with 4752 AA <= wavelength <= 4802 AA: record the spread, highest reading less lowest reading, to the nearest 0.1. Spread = 1.3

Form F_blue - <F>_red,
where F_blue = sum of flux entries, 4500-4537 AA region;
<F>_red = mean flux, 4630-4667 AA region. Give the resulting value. 62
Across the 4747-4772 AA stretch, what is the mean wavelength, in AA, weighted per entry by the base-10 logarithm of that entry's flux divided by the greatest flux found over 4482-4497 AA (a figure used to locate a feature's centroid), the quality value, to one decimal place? 4761.6 AA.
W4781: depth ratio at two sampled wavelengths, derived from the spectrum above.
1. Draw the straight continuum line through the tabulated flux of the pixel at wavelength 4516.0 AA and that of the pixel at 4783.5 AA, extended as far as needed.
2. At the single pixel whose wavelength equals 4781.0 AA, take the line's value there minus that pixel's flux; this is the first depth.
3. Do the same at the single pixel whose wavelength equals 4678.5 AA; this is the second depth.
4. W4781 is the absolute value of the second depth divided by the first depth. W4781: 11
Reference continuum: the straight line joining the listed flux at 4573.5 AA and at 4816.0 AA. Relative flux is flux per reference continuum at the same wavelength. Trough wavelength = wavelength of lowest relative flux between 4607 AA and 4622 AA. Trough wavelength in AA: 4621.0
